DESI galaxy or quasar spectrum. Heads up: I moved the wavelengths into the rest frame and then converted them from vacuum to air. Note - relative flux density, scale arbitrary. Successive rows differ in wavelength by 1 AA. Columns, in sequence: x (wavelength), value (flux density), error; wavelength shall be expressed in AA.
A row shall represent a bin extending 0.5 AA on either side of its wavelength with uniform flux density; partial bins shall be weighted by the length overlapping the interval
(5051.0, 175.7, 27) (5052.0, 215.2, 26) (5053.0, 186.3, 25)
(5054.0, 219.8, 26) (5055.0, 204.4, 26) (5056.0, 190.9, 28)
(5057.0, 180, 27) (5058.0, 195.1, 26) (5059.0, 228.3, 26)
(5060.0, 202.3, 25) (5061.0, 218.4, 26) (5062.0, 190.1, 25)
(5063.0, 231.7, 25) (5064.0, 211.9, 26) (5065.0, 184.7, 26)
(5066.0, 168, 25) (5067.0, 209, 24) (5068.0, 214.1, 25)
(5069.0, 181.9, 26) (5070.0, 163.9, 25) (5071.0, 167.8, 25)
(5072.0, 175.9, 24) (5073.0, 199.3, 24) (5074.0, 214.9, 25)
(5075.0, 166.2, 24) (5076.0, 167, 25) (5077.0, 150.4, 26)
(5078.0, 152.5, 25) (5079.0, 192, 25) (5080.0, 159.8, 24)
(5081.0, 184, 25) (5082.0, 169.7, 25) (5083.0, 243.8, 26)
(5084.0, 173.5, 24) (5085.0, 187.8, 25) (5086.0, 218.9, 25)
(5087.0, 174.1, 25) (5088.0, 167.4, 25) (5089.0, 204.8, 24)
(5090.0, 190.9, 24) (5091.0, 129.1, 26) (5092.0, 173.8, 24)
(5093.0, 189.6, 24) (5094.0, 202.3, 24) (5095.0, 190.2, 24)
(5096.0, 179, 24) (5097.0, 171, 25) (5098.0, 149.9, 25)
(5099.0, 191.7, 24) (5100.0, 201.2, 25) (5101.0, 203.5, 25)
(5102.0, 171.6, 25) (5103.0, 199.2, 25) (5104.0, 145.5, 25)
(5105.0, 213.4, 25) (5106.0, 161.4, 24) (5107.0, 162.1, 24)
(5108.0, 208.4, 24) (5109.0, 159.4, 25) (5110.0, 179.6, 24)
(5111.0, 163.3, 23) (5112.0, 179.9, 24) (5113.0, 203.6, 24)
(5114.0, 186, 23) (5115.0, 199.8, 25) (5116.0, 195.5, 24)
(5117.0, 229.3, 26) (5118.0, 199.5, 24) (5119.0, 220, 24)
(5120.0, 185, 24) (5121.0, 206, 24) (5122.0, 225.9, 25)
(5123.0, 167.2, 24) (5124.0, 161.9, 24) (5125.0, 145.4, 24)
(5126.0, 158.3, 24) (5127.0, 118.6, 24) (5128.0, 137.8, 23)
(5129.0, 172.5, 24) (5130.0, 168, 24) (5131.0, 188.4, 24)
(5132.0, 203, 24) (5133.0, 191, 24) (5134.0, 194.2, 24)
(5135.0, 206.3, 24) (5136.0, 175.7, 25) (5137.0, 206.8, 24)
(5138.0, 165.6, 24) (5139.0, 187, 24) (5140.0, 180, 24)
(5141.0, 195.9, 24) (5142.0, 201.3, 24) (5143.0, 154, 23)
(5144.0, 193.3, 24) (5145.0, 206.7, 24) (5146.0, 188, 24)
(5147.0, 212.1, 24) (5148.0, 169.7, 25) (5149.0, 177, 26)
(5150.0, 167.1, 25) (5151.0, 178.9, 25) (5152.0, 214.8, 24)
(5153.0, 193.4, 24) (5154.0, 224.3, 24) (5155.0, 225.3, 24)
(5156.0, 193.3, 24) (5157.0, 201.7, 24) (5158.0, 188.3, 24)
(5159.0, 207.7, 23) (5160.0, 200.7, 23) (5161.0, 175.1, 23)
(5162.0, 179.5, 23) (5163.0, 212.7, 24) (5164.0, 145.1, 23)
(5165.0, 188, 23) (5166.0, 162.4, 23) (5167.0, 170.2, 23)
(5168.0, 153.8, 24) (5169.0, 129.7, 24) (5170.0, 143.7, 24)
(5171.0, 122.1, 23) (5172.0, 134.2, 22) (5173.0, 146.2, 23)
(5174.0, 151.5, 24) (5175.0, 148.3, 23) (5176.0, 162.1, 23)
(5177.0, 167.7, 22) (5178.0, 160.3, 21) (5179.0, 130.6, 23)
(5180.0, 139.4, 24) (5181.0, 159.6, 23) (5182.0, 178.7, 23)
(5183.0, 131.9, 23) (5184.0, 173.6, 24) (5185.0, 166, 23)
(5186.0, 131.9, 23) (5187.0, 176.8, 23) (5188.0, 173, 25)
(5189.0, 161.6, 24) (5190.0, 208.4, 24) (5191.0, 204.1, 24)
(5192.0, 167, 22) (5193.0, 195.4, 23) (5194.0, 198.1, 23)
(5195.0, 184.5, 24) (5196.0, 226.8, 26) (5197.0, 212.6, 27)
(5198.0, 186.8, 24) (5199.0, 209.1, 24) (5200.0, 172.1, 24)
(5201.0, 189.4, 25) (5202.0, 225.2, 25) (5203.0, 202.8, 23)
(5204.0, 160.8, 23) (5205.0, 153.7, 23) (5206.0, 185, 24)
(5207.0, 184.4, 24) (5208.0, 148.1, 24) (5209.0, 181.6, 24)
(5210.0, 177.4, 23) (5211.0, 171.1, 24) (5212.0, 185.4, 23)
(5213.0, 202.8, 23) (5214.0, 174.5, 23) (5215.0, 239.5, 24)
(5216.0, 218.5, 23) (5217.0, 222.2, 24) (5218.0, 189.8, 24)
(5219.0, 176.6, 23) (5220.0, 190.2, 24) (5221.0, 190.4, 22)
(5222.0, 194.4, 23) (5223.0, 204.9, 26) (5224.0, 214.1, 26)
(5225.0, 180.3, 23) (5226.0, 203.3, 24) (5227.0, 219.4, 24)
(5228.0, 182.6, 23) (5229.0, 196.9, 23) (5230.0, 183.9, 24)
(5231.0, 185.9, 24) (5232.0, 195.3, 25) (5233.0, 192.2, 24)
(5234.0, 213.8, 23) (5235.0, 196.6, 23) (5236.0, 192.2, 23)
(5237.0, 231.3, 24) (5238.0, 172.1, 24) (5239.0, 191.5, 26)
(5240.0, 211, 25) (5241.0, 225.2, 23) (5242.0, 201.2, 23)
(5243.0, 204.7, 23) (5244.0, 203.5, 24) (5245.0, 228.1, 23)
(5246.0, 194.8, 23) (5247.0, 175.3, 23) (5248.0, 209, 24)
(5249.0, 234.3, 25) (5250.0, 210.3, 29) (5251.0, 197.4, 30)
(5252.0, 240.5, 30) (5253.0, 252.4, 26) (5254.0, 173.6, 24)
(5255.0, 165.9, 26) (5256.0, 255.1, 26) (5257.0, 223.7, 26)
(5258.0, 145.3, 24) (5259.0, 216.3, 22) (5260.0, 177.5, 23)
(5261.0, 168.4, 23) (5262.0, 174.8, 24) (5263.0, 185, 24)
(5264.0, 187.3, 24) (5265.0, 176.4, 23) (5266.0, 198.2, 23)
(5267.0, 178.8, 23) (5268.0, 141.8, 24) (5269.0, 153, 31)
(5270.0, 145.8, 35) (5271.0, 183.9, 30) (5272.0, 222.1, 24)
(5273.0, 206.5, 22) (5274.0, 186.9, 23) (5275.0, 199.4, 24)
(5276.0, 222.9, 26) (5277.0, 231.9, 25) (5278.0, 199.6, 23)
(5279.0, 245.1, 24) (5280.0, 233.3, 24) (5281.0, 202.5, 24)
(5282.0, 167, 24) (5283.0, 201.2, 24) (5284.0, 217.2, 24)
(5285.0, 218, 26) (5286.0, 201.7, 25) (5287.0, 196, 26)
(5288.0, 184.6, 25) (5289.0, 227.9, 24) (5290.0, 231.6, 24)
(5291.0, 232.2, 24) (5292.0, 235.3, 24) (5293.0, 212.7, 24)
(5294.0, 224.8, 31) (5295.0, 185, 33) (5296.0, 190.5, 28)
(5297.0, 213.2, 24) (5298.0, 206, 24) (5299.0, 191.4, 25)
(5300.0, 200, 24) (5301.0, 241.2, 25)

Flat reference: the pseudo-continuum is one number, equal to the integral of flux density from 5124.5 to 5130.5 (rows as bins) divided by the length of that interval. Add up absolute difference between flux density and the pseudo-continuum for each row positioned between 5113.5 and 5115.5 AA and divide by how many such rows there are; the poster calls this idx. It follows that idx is 43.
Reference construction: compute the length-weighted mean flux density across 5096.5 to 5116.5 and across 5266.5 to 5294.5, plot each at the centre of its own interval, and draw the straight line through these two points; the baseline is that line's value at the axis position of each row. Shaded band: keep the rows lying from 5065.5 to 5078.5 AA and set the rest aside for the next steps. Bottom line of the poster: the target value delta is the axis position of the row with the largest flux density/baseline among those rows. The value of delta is 5068.0 AA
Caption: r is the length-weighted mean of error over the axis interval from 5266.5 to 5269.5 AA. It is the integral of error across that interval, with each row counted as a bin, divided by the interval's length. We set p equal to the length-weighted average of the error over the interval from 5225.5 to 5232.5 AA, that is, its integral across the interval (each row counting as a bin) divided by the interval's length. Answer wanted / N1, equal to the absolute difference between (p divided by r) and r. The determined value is 25.1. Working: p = 23.9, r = 26.0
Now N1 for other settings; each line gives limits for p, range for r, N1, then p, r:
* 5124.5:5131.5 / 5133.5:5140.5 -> 23.2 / 23.9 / 24.1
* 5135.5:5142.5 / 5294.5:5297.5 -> 27.5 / 24.1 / 28.3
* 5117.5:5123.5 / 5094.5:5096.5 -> 23.0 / 24.2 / 24.0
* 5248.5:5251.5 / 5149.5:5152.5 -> 23.5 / 28.0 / 24.7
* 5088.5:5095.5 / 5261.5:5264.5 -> 23.0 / 24.3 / 24.0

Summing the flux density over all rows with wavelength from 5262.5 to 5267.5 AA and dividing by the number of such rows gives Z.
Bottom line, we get 185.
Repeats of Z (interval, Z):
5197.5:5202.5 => 197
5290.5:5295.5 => 218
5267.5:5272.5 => 169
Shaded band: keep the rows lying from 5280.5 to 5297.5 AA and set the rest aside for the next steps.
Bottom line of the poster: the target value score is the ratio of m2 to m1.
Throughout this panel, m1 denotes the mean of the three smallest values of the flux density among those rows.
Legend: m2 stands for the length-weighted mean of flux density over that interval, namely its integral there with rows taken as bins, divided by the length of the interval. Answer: 1.16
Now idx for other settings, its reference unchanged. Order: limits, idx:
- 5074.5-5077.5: 11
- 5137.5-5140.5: 27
